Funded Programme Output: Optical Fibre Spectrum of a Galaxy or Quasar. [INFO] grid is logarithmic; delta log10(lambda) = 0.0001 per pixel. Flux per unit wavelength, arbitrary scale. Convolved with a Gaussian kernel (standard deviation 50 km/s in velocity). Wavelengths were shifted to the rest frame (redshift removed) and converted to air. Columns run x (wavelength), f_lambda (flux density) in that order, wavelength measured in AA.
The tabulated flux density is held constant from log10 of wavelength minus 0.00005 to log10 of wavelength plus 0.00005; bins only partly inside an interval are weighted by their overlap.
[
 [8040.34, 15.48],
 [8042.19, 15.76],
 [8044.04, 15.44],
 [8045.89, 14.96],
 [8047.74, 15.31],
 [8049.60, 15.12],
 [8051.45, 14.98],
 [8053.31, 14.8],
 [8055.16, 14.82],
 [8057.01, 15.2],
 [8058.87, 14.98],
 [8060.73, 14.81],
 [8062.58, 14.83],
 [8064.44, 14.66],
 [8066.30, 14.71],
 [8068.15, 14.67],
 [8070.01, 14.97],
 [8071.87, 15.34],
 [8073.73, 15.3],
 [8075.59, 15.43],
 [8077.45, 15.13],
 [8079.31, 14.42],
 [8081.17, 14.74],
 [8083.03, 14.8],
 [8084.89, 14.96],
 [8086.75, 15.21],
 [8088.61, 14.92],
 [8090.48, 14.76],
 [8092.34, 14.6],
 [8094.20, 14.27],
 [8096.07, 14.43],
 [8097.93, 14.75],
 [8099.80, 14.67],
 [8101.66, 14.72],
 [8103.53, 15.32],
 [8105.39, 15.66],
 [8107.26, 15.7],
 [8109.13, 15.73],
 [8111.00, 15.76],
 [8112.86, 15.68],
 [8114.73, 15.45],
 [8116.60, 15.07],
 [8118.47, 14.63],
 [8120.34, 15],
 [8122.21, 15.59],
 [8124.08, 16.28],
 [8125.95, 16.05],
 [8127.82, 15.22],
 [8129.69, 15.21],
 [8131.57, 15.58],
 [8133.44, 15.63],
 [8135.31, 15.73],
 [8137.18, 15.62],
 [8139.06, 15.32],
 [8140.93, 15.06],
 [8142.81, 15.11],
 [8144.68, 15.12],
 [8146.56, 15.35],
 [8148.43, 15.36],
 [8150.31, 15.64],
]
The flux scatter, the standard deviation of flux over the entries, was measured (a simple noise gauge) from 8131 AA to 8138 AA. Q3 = 0.06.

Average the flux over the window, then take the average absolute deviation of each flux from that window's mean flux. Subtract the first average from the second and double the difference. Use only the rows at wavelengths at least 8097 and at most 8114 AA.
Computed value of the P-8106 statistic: -29.8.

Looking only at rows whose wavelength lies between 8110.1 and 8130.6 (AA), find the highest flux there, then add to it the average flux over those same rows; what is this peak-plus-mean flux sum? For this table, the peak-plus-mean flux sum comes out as 31.7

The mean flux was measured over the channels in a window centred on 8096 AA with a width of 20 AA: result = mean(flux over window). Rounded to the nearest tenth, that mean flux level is 14.8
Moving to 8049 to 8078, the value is 15.0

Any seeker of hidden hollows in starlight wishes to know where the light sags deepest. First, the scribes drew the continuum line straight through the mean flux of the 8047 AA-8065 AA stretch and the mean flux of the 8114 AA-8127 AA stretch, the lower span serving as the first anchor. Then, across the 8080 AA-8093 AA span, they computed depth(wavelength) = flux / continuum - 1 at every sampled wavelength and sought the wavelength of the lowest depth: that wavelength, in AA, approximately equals 8092.34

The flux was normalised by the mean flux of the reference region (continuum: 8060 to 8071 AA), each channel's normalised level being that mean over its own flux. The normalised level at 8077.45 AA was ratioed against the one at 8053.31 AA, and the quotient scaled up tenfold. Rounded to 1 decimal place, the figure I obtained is 9.8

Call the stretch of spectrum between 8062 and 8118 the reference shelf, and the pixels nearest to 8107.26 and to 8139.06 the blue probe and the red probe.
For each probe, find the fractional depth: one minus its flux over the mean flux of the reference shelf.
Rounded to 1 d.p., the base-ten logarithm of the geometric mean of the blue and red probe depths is -1.5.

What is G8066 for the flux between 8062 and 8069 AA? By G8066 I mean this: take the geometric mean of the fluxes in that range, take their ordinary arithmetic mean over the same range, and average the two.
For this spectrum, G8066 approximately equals 14.7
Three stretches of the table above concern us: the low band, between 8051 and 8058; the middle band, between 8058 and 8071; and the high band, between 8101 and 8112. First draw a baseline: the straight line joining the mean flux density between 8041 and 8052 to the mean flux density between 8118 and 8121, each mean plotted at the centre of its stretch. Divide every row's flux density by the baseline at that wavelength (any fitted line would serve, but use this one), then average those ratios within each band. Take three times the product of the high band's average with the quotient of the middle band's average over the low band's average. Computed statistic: 3.10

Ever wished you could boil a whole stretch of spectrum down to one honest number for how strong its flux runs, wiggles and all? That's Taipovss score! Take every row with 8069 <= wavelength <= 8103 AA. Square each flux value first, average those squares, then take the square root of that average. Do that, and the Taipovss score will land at 14.9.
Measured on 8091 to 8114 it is 15.1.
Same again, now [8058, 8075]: 14.9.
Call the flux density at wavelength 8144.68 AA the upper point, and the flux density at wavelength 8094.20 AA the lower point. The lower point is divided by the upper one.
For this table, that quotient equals 0.944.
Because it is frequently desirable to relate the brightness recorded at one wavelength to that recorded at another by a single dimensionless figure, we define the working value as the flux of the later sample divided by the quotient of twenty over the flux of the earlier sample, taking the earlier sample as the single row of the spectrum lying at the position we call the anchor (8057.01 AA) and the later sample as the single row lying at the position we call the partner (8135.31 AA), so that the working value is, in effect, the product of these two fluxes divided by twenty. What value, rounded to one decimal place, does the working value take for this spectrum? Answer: 12.0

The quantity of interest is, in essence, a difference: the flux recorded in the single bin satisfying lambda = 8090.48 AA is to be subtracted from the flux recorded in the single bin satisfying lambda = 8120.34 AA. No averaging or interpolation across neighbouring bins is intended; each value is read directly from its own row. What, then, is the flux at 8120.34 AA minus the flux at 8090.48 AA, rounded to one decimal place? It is 0.2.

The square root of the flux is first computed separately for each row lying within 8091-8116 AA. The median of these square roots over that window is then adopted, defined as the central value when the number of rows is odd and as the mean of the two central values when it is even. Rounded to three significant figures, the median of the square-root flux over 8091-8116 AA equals 3.91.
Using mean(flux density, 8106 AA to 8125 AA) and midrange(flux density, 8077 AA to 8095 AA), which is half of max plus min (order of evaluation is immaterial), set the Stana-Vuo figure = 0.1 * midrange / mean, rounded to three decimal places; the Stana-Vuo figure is 0.095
